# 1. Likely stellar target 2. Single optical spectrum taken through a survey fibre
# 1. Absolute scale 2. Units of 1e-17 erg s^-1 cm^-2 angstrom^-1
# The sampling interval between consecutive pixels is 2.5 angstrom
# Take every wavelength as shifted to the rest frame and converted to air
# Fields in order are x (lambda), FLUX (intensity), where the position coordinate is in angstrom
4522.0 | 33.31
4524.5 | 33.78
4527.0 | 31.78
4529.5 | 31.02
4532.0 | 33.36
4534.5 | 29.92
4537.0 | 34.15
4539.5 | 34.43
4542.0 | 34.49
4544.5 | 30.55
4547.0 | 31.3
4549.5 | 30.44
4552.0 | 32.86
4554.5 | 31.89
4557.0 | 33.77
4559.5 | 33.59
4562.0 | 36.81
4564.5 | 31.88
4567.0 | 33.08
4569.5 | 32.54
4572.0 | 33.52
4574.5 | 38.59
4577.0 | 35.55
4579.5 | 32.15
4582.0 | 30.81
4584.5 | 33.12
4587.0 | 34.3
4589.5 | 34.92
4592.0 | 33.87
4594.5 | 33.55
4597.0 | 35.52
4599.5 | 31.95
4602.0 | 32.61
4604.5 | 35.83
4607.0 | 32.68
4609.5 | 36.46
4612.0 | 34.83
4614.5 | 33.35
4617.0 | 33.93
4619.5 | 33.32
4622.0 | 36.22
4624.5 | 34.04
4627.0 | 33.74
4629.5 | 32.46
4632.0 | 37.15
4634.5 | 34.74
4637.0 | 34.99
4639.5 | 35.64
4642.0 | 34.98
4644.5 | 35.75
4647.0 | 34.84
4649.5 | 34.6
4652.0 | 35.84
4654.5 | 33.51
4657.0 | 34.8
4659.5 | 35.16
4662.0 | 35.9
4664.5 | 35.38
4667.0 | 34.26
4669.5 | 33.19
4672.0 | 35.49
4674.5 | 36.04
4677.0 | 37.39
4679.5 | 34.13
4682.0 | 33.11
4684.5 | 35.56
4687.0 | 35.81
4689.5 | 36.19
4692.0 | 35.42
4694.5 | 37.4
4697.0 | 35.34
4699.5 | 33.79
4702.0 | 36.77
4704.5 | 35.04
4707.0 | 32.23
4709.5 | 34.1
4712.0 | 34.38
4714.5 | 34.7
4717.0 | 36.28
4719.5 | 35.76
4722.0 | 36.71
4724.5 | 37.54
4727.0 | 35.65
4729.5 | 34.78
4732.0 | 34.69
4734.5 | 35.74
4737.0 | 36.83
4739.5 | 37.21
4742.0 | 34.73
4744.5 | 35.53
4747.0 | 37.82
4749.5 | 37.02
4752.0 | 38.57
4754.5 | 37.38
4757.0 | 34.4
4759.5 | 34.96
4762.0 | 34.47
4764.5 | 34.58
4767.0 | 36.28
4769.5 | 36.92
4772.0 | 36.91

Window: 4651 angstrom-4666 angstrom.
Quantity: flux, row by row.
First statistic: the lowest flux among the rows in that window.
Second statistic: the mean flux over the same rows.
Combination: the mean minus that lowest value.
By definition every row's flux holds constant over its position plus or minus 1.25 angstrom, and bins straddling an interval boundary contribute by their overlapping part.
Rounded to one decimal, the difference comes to 1.6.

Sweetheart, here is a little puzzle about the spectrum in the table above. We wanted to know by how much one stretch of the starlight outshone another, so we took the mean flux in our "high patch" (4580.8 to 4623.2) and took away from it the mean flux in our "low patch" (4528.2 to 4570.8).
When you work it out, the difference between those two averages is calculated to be 1.2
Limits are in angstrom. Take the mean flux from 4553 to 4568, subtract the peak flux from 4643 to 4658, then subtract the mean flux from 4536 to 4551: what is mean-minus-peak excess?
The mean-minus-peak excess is -34.9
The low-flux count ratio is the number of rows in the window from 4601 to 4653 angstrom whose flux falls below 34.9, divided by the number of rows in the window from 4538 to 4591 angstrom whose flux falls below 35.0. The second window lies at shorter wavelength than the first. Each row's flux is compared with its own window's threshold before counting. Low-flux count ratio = 0.67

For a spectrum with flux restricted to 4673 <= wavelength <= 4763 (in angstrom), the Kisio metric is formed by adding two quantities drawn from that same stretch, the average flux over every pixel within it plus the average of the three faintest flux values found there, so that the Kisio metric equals 68.7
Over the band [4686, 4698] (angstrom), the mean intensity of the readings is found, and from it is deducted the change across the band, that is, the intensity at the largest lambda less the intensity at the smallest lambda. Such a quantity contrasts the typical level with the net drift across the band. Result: 36.5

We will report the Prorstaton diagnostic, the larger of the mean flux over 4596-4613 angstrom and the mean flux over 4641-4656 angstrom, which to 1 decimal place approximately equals 34.9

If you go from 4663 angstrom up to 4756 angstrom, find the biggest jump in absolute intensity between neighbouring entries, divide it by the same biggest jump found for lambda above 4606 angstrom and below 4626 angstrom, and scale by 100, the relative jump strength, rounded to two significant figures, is 86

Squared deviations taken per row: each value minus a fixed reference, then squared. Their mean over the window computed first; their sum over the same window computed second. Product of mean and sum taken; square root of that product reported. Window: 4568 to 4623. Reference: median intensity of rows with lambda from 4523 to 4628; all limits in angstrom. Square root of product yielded 16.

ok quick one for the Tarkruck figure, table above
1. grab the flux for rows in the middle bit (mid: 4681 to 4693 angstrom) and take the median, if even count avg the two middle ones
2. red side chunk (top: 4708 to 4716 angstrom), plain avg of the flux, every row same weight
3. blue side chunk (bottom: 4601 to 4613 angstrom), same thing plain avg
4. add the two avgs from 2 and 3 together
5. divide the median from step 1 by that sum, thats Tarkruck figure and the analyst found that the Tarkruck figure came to 0.516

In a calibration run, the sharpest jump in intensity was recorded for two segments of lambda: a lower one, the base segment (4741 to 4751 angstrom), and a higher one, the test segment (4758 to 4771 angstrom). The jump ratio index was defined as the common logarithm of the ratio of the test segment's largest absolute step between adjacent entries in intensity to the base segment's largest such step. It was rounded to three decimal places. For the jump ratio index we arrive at -0.129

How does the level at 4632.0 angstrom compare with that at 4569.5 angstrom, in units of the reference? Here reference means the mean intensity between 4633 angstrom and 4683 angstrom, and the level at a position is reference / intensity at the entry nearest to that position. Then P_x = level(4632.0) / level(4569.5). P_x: 0.88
